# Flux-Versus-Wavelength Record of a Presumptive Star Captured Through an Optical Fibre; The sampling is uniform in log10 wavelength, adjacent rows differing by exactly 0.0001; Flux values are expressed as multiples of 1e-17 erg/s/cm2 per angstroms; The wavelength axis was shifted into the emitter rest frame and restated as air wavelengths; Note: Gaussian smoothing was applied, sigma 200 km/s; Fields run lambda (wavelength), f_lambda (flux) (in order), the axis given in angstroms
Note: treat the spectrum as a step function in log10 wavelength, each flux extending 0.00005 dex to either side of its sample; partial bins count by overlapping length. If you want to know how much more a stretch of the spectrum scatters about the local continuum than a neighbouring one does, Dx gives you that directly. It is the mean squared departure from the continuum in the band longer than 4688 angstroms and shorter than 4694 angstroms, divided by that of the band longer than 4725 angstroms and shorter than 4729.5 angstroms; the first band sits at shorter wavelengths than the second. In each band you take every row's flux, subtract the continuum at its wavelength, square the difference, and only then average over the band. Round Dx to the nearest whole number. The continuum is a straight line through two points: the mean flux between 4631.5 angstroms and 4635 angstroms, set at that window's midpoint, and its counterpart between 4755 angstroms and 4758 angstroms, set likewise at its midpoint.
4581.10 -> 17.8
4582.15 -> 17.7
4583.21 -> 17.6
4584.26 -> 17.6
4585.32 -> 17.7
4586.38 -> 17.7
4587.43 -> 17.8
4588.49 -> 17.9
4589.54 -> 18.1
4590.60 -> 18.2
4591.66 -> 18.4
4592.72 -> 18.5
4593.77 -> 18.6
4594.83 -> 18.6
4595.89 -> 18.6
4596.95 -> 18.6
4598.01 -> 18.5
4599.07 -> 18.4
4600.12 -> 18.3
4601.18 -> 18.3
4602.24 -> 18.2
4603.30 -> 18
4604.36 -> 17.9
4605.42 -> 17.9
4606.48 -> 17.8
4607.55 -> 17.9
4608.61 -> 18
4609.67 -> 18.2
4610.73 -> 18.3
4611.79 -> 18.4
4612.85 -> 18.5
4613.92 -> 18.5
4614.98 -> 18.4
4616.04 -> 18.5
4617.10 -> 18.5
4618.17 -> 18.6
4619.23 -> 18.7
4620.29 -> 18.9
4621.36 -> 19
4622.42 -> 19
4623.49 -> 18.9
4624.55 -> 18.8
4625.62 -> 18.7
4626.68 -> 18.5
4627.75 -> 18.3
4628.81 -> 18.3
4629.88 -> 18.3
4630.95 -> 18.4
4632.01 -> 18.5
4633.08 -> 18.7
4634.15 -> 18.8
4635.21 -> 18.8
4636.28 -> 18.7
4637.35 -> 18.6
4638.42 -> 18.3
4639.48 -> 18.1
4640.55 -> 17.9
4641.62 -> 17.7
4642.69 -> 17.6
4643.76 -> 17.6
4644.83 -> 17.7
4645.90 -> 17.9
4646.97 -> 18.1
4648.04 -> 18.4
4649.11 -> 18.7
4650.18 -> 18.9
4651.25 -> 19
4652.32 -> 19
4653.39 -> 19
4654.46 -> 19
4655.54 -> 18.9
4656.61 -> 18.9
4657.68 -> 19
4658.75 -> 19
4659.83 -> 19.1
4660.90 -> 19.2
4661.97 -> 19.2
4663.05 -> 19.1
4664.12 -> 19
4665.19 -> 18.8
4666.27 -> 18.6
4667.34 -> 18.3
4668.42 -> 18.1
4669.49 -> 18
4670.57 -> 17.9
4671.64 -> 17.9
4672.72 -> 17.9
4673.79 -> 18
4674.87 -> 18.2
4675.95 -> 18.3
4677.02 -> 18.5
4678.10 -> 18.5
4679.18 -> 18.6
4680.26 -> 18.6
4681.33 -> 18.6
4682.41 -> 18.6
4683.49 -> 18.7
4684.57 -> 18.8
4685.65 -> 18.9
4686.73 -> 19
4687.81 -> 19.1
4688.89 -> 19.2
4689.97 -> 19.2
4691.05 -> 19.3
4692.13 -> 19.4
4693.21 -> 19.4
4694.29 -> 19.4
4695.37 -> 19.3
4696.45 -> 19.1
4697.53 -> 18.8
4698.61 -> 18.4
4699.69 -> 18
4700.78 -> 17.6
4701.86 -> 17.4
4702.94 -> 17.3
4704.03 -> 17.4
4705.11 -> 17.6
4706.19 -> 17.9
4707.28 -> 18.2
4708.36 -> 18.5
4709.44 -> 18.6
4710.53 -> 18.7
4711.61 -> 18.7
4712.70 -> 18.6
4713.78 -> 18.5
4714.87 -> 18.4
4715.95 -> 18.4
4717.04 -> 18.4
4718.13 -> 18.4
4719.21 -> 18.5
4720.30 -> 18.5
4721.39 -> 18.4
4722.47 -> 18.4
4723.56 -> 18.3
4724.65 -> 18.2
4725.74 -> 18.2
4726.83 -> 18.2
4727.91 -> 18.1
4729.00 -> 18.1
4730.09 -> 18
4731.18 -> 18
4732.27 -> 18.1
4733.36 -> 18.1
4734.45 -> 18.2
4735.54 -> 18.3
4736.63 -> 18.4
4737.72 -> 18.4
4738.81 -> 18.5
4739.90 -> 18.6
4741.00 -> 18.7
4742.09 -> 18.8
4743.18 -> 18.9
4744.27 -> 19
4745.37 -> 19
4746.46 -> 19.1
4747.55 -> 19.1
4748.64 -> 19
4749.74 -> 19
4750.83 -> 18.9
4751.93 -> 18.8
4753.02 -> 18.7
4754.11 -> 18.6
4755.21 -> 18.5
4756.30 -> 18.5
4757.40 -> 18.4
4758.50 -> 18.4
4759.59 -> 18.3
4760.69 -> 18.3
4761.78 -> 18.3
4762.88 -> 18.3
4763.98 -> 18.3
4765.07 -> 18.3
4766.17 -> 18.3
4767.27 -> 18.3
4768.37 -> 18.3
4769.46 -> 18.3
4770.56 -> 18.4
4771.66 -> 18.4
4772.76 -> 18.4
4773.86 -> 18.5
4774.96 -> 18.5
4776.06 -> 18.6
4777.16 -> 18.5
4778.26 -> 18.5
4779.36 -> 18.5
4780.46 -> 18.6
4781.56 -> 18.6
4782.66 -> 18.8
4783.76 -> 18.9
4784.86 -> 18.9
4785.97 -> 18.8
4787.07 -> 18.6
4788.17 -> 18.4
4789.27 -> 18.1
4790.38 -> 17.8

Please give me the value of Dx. 4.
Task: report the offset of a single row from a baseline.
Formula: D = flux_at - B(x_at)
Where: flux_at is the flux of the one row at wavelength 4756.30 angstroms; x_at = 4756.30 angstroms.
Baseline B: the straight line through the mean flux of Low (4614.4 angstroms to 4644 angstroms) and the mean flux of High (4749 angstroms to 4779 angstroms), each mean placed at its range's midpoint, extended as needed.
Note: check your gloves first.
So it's 0.0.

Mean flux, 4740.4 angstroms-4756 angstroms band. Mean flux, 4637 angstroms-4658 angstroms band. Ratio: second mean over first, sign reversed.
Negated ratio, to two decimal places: -0.98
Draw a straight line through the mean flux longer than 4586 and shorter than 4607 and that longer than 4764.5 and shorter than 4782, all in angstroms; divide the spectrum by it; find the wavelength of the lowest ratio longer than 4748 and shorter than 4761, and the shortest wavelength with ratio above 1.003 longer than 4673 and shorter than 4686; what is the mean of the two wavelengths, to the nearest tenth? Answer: 4718.9 angstroms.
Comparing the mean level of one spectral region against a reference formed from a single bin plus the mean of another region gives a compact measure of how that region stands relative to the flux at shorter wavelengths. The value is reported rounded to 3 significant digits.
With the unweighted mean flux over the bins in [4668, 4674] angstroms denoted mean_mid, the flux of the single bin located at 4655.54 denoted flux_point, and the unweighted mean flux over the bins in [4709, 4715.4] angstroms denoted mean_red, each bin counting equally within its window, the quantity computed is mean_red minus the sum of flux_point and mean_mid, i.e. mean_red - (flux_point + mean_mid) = -18.3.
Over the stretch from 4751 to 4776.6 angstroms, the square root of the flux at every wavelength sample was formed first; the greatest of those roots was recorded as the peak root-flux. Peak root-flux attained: 4.34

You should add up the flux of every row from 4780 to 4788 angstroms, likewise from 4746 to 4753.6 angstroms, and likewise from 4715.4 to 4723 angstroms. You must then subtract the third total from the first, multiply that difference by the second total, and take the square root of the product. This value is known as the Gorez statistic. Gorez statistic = 17.1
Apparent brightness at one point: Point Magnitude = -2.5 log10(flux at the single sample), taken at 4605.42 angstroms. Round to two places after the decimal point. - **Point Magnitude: -3.13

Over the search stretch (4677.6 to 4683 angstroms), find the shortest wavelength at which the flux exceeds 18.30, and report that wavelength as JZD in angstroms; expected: 4678.10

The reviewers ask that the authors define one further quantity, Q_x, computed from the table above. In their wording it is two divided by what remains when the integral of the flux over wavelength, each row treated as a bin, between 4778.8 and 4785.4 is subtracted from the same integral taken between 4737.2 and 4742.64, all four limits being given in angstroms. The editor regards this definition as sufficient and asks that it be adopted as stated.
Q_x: -0.09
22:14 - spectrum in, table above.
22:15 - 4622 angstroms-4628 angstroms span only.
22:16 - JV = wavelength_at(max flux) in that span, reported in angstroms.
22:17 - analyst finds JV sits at 4622.42 angstroms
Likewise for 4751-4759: 4751.93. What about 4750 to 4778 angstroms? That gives 4750.83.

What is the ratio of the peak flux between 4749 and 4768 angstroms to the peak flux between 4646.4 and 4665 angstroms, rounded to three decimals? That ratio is 0.990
